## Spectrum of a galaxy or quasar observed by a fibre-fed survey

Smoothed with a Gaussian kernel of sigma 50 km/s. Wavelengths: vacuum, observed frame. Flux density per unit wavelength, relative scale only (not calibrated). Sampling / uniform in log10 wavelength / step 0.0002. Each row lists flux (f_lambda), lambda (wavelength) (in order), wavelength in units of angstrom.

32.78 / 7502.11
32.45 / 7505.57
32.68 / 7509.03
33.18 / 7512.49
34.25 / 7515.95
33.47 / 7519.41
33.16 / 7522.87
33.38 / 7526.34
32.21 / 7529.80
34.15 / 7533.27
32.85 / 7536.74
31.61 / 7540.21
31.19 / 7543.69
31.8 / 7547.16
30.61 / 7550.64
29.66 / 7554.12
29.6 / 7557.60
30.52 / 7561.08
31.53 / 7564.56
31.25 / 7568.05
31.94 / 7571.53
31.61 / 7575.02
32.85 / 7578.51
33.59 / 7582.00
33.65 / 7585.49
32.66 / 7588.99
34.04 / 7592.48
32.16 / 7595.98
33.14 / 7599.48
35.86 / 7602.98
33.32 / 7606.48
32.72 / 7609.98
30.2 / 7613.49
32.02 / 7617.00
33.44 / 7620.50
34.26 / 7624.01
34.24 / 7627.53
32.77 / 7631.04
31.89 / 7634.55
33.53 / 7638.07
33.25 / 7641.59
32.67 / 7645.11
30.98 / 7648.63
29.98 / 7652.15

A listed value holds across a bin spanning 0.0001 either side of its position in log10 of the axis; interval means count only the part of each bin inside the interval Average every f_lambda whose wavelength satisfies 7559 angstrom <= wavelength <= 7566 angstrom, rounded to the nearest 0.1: 31.0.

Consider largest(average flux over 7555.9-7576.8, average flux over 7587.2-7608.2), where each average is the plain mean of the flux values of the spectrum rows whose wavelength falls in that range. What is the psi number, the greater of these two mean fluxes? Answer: 33.5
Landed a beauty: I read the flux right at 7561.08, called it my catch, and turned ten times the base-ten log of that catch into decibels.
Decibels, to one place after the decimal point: 14.8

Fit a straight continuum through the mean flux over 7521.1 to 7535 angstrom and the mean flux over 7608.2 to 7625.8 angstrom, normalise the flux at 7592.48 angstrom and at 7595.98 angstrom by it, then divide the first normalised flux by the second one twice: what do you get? 1.08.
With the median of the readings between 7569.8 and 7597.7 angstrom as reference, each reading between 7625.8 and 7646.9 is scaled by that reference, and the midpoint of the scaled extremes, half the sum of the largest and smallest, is 1.01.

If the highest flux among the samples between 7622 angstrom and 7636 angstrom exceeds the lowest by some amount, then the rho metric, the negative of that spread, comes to -2.37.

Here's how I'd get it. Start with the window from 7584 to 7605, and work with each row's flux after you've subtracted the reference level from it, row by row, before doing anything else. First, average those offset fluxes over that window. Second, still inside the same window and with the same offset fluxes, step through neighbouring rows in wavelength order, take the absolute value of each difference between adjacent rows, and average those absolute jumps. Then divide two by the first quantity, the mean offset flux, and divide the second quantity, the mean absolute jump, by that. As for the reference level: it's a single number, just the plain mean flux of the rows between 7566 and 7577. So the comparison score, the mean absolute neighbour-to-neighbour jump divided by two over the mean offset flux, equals 1.6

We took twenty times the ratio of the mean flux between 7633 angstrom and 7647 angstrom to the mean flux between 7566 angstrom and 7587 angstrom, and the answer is 20.2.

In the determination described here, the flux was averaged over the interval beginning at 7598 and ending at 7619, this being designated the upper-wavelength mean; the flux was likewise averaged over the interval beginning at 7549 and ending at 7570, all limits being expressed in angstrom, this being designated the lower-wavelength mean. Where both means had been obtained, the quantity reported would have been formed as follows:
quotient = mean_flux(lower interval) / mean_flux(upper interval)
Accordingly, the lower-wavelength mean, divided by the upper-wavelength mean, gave 0.93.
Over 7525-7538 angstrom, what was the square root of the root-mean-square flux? 5.76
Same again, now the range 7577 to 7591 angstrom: 5.76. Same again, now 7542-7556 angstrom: 5.55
